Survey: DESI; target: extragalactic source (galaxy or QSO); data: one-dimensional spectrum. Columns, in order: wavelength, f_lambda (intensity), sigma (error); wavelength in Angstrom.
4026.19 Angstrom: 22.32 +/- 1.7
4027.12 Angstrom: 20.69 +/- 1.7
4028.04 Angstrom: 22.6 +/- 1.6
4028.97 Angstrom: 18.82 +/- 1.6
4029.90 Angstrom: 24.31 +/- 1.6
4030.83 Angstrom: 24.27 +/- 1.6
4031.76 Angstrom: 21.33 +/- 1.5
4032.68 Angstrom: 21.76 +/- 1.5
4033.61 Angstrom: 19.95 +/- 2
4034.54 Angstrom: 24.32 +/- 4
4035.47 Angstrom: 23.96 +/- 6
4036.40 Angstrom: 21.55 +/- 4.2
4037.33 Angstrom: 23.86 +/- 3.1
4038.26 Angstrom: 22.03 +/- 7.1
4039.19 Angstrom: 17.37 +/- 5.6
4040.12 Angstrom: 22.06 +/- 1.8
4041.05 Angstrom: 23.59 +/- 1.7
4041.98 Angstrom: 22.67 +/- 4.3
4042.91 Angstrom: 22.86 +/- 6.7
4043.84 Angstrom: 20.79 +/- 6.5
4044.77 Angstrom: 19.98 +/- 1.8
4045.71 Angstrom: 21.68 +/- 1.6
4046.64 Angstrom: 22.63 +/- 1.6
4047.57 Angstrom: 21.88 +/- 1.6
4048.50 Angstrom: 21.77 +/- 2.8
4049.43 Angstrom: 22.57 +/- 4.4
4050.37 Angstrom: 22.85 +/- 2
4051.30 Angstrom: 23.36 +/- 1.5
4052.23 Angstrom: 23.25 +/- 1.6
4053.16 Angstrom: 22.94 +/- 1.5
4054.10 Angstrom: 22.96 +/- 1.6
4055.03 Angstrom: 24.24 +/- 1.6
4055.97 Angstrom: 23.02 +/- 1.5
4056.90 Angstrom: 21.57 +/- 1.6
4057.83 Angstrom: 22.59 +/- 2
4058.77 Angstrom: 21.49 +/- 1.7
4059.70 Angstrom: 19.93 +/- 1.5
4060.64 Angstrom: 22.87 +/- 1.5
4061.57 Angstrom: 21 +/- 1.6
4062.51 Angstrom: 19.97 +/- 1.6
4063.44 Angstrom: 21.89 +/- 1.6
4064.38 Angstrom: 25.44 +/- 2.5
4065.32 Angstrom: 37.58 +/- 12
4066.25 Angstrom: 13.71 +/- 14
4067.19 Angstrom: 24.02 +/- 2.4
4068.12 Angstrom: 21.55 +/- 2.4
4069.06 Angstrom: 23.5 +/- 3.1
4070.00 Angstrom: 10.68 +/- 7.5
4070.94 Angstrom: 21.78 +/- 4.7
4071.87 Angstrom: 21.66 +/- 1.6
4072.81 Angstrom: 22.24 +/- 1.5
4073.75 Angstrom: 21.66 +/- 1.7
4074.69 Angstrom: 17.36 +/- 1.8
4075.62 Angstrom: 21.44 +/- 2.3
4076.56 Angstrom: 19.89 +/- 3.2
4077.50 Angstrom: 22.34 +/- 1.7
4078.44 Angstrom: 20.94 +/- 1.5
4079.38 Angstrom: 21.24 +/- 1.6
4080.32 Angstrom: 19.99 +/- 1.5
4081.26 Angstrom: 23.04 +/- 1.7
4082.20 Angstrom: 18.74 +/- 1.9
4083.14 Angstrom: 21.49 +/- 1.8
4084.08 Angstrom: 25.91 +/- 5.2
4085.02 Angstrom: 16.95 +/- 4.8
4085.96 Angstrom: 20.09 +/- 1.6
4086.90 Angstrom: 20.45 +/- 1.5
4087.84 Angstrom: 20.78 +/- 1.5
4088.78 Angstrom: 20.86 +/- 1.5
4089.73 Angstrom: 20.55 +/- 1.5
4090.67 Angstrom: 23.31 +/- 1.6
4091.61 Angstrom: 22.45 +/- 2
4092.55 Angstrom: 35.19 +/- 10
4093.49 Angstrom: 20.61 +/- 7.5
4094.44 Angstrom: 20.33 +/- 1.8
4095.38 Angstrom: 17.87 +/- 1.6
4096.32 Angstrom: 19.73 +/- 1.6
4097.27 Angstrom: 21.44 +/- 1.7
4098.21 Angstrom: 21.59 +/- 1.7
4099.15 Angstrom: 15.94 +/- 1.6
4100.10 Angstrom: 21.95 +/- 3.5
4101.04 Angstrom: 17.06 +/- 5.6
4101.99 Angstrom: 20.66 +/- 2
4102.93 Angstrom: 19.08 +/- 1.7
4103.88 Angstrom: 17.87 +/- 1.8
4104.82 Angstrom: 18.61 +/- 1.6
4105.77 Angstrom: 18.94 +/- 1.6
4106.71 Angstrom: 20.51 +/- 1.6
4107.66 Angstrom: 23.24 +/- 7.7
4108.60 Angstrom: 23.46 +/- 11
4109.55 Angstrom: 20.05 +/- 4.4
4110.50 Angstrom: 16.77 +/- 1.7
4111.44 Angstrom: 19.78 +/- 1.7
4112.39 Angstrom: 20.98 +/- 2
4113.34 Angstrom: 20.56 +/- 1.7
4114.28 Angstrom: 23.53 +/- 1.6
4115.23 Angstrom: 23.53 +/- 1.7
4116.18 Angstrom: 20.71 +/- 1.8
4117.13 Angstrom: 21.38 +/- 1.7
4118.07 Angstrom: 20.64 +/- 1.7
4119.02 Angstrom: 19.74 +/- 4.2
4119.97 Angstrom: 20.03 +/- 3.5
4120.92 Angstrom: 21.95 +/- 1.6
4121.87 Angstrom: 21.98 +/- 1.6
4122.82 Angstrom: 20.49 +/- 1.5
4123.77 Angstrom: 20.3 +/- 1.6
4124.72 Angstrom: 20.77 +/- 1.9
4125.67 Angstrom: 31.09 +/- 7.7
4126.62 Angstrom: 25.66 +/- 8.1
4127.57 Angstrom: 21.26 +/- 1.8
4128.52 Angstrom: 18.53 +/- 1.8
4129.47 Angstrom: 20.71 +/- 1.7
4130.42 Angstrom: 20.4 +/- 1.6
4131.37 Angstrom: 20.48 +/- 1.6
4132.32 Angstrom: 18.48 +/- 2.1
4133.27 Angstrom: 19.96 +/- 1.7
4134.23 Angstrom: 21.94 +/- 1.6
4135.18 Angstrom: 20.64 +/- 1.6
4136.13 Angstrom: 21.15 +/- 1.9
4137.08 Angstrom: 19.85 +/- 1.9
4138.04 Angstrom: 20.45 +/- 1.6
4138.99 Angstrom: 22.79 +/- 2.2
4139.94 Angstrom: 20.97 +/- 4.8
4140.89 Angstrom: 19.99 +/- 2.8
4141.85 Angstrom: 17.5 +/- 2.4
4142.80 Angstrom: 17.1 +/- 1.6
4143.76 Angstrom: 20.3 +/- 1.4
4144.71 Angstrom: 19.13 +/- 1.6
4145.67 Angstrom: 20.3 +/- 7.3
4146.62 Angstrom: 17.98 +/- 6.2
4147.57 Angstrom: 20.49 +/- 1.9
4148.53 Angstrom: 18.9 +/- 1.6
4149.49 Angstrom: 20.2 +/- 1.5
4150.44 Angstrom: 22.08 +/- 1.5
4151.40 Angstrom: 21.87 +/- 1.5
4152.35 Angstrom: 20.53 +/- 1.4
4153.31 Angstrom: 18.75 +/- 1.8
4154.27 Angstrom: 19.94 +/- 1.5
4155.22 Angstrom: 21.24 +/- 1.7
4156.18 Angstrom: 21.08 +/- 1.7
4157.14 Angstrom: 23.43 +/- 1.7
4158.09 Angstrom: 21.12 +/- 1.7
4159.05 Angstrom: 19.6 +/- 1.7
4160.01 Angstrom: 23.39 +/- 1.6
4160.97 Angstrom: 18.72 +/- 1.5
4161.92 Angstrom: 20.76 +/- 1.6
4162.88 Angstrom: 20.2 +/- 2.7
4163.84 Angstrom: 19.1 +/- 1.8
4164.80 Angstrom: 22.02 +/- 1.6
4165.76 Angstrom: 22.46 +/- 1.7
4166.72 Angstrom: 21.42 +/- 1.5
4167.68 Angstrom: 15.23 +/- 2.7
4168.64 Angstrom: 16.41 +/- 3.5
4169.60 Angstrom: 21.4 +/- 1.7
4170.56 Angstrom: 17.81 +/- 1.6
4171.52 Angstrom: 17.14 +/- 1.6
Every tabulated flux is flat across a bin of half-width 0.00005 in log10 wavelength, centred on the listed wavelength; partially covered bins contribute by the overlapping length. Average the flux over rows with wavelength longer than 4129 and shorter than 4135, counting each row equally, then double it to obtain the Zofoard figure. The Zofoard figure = 40.7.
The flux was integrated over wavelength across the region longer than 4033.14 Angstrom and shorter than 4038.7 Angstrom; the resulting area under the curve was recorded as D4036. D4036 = 126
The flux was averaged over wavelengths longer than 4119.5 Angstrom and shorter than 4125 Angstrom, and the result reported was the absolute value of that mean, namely 20.9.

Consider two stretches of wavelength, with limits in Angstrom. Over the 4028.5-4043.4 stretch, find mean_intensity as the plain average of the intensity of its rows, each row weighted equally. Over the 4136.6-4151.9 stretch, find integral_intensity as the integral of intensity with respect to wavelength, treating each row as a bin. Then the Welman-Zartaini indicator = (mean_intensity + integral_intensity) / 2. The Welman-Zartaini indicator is 164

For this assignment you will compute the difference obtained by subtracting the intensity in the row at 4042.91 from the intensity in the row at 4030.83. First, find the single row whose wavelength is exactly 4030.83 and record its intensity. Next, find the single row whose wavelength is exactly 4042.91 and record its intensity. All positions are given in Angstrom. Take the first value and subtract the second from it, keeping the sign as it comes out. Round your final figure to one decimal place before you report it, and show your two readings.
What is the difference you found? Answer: 1.4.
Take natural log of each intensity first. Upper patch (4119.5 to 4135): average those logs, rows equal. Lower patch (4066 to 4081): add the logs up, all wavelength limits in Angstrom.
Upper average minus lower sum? -44.8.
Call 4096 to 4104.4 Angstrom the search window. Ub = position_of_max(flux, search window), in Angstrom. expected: 4100.10 Angstrom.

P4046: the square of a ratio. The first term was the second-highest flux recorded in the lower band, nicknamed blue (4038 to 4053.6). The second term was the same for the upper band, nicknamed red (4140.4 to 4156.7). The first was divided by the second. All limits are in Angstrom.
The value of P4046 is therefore 1.14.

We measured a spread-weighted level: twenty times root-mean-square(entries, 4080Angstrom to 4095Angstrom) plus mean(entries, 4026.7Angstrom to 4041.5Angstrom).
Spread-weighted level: 467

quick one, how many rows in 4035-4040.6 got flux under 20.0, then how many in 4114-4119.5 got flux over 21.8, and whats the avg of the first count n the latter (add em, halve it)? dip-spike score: 1.5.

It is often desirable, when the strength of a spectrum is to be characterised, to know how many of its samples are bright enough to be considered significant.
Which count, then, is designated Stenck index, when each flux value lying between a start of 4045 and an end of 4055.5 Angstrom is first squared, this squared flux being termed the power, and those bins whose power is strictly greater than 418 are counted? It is 11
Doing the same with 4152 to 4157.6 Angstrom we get 4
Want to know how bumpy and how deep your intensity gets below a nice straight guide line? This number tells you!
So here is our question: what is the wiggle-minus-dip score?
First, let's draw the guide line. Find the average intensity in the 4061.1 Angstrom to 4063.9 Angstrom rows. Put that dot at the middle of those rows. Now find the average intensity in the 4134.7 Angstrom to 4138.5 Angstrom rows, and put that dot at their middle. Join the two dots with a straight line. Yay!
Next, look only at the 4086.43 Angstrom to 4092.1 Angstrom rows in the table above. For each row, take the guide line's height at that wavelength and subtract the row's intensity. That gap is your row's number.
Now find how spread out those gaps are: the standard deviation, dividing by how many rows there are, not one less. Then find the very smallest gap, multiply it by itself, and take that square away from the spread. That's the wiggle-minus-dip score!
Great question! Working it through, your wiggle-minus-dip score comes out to -5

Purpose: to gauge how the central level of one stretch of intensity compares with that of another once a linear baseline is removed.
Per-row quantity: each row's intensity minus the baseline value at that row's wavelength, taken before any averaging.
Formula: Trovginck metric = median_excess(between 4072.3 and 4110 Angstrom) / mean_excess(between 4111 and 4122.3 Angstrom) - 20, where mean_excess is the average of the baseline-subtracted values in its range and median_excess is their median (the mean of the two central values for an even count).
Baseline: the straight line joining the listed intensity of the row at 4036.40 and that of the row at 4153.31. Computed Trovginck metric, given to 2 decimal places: -19.72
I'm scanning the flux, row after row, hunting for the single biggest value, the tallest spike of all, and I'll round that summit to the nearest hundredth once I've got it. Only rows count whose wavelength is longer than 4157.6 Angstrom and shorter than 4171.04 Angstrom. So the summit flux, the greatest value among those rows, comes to 23.39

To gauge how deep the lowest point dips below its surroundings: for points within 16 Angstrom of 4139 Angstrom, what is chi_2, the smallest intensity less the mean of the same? -3.5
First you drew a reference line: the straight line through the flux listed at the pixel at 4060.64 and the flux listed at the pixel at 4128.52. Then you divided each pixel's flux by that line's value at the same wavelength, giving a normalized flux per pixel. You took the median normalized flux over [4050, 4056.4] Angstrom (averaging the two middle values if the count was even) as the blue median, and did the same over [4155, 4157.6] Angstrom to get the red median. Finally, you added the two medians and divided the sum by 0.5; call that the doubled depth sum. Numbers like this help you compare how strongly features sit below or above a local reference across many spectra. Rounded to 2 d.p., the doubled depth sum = 4.51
